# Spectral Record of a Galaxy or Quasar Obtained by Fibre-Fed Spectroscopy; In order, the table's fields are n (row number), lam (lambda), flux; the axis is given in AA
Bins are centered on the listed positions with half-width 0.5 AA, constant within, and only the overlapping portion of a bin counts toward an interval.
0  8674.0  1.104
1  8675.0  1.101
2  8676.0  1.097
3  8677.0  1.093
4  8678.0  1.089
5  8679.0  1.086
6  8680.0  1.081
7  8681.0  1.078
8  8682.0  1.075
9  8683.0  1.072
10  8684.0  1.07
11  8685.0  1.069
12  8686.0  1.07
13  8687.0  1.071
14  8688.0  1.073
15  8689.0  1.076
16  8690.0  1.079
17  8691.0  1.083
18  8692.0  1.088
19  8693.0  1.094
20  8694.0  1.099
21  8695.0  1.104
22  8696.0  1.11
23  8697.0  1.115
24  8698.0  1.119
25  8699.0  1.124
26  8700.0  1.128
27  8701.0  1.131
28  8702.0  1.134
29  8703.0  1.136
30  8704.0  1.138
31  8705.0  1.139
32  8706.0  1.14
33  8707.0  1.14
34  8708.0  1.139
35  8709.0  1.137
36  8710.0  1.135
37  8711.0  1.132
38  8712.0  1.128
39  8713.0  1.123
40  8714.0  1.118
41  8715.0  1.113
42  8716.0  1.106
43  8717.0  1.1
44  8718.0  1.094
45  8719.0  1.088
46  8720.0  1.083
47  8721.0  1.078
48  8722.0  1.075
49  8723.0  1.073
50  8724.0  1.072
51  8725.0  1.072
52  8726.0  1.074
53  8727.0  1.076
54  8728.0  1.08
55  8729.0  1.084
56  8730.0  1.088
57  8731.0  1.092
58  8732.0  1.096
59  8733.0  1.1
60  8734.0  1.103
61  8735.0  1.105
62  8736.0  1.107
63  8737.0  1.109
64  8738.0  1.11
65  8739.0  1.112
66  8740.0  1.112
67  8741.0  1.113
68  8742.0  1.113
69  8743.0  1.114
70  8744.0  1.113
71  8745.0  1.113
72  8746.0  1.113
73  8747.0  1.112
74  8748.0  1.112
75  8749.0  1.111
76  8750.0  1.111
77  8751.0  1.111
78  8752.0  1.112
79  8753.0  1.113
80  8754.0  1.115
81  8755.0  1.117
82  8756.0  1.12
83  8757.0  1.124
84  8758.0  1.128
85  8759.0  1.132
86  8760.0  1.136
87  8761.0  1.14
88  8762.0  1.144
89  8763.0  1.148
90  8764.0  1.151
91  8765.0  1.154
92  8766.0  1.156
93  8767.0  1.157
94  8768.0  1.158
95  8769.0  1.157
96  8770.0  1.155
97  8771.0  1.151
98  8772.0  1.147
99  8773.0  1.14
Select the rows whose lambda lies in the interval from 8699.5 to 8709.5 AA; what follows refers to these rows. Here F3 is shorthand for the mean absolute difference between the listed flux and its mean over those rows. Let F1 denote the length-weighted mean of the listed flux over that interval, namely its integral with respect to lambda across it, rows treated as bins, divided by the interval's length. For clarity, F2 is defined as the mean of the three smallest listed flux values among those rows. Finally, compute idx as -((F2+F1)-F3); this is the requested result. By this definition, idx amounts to -2.264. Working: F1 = 1.14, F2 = 1.131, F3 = 0.0032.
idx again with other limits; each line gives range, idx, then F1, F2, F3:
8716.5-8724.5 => -2.148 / 1.08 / 1.073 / 0.0084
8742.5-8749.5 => -2.223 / 1.11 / 1.112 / 0.0008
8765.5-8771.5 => -2.308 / 1.16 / 1.154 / 0.0018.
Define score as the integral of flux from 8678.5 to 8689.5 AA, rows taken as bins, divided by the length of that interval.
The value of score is 1.07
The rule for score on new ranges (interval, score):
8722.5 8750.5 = 1.10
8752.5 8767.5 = 1.14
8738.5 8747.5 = 1.11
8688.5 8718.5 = 1.12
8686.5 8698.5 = 1.09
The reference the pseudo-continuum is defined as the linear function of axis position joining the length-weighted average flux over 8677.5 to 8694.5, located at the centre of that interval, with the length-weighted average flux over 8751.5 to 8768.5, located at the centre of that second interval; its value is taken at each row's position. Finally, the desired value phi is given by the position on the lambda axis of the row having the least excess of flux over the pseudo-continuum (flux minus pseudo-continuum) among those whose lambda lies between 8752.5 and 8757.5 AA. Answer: 8753.0 AA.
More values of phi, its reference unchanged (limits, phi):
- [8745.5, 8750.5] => 8750.0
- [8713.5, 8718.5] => 8718.0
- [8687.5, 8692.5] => 8688.0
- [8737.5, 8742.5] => 8742.0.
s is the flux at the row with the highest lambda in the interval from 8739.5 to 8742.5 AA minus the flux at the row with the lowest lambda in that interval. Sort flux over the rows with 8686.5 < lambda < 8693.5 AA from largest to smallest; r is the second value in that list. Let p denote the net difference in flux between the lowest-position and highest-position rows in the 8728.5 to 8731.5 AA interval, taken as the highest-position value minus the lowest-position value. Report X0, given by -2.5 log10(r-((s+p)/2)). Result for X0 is -0.087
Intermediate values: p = 0.008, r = 1.088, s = 0.001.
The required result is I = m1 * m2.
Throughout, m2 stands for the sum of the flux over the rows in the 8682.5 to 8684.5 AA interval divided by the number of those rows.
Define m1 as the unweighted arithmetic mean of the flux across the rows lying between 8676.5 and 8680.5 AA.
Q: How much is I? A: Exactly 1.16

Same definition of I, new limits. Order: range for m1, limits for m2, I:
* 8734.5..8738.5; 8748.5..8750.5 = 1.23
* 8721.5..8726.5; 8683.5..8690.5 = 1.15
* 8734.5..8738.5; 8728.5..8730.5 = 1.20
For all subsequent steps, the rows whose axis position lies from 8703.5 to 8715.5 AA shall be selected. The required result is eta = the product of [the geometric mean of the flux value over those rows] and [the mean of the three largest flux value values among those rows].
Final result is 1.29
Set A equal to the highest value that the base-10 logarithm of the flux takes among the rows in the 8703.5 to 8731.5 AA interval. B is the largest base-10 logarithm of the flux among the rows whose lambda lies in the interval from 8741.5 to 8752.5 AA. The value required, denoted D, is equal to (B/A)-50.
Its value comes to -49.2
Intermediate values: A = 0.0569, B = 0.047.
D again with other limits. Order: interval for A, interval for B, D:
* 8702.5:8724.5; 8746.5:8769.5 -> -48.9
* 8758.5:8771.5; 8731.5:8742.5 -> -49.3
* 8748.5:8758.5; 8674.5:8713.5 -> -48.9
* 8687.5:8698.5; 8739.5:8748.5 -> -49.0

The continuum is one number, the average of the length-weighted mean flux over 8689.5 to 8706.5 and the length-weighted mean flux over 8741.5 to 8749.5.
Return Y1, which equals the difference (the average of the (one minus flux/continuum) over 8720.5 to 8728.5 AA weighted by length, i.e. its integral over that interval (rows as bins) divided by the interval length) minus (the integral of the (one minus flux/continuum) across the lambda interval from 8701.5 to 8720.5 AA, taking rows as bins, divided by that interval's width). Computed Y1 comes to 0.042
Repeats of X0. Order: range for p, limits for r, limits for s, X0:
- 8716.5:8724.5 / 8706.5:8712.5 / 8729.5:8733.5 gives -0.149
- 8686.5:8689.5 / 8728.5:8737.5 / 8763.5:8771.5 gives -0.108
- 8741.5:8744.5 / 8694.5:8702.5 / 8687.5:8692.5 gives -0.126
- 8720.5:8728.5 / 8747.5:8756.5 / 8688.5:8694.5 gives -0.108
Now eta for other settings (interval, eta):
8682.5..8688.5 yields 1.15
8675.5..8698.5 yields 1.21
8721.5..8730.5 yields 1.17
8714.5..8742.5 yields 1.22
